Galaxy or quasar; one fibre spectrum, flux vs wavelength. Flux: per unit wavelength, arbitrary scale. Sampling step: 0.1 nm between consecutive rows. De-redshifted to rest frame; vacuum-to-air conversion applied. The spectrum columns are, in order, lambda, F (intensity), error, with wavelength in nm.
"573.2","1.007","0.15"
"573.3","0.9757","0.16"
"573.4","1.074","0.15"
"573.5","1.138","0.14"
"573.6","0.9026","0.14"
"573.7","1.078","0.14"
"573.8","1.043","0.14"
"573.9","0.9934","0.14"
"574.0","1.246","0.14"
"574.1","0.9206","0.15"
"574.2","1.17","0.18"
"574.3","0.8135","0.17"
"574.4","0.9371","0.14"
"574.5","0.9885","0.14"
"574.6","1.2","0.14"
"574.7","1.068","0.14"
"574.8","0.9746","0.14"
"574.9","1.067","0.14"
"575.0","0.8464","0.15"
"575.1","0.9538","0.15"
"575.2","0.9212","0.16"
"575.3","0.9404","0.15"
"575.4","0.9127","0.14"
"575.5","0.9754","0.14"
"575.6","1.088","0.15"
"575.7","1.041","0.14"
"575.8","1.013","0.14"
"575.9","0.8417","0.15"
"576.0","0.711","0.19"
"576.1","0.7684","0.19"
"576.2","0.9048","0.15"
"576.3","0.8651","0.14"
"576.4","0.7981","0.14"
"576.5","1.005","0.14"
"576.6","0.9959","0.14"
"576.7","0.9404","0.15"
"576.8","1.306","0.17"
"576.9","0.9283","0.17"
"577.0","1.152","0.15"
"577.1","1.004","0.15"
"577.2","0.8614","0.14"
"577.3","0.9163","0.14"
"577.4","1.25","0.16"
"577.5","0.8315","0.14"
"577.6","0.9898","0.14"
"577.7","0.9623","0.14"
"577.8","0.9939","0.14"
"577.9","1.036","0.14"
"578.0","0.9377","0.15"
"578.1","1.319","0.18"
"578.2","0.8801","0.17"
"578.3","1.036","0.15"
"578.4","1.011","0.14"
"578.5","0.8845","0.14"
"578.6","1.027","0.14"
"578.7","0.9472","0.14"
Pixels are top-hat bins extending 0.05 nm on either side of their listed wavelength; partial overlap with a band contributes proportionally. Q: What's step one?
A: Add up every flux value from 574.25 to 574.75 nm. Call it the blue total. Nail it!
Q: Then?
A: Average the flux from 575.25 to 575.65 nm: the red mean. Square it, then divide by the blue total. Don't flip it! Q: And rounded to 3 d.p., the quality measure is 0.191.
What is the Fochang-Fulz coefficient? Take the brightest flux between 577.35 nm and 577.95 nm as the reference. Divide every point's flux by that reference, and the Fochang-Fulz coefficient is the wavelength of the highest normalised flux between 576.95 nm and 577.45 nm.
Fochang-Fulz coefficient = 577.4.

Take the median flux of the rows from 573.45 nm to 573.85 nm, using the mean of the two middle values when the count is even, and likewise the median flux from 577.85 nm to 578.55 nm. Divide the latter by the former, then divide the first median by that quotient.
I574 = 1.11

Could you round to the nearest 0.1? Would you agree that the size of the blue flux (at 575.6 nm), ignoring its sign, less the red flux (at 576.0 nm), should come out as 0.4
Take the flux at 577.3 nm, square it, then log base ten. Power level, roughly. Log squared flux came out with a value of -0.08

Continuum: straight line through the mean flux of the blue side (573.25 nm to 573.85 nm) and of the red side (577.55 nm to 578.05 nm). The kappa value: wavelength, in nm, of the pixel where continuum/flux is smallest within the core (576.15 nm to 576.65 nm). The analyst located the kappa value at 576.5 nm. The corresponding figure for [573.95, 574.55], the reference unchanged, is 574.0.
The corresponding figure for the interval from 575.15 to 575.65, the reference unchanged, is 575.6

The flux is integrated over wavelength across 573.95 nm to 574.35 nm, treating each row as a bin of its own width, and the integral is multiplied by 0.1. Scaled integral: 0.042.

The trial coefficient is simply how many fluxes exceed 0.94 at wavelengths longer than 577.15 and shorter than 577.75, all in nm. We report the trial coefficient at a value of 3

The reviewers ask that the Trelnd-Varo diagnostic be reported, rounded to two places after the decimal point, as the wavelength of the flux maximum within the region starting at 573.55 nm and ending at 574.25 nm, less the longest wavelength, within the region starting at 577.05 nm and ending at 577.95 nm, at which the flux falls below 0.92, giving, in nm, -3.50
